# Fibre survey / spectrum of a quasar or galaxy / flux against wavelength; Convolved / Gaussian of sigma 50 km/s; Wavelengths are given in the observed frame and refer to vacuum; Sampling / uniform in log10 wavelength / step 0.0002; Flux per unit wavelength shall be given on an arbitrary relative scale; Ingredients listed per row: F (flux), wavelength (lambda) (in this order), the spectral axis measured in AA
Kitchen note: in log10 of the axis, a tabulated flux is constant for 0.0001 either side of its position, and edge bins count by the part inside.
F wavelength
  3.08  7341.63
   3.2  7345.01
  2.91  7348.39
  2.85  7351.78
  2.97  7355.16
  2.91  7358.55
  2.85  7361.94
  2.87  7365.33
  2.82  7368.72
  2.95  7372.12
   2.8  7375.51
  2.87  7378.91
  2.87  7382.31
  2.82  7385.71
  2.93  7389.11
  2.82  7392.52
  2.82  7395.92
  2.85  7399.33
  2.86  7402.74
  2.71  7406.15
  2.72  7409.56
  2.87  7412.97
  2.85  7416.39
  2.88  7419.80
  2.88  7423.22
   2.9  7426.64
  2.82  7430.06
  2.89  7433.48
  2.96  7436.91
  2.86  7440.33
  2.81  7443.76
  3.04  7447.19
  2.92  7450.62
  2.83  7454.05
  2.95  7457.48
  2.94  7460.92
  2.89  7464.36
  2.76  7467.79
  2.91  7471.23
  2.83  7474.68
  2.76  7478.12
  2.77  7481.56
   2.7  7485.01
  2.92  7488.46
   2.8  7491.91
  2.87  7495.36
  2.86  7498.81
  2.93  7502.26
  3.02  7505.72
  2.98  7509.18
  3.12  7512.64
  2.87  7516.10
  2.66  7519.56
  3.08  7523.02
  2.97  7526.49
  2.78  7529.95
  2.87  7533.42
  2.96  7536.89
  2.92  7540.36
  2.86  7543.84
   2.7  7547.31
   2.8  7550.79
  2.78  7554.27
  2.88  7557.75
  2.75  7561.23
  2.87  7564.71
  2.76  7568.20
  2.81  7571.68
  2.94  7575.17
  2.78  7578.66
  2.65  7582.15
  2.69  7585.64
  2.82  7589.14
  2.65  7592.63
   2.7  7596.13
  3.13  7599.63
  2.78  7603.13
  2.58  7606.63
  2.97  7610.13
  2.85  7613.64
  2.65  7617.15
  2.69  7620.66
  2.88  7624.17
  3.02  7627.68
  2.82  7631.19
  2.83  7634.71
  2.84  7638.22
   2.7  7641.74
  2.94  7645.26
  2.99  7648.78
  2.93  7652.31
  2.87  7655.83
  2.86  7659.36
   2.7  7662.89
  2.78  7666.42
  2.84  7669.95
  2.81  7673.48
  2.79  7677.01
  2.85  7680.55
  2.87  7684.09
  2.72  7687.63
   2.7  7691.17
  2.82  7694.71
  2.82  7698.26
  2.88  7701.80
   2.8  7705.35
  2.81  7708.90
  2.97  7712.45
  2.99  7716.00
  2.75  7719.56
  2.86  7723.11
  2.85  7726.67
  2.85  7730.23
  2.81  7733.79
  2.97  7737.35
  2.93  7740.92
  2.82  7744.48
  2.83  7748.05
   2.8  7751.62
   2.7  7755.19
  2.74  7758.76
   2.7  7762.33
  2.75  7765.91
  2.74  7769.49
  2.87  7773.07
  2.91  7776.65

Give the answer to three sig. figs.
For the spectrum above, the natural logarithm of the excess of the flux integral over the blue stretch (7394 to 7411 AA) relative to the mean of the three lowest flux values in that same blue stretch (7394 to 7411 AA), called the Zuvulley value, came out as 3.80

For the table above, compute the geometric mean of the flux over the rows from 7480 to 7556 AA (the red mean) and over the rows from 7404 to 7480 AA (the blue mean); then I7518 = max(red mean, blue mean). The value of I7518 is 2.87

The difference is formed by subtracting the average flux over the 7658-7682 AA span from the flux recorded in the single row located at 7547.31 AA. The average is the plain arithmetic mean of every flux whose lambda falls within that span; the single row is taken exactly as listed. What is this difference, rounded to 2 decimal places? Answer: -0.10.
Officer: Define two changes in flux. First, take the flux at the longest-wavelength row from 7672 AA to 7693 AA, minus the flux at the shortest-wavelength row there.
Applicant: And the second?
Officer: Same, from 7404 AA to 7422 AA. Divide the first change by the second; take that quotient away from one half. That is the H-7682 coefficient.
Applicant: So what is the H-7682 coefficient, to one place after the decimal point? 1.1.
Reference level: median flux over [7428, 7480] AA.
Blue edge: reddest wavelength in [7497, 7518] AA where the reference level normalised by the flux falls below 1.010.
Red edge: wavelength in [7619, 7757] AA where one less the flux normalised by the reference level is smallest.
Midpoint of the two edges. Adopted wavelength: 7571.9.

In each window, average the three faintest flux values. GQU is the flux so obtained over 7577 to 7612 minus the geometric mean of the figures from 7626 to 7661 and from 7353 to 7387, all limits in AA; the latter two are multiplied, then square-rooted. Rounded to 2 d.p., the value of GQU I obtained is -0.17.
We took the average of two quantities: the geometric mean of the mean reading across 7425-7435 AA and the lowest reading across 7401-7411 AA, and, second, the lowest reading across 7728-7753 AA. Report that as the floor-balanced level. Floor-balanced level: 2.79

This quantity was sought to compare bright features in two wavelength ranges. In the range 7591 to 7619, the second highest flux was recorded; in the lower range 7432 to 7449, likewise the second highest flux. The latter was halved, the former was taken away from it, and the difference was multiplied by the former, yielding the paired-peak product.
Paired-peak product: -4.43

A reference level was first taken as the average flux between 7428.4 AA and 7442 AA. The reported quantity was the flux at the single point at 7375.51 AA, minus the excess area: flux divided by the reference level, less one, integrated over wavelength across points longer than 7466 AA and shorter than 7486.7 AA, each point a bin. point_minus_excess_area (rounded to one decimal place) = 3.5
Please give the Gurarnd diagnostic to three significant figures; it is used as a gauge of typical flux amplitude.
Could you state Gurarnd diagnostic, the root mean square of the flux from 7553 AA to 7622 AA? 2.79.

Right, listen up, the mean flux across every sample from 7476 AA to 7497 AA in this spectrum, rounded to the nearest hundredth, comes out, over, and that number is 2.80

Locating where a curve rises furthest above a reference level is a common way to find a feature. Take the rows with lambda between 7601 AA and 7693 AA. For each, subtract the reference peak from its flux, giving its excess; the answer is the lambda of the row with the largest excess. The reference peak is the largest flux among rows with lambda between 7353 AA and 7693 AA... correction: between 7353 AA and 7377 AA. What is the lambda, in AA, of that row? 7627.68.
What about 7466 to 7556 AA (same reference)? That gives 7512.64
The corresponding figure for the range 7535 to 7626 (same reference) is 7599.63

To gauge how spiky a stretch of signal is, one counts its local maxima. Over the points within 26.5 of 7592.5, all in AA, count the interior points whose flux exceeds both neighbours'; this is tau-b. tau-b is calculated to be 4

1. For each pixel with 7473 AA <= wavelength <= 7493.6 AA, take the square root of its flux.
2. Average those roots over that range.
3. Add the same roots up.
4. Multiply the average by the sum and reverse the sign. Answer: -16.8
